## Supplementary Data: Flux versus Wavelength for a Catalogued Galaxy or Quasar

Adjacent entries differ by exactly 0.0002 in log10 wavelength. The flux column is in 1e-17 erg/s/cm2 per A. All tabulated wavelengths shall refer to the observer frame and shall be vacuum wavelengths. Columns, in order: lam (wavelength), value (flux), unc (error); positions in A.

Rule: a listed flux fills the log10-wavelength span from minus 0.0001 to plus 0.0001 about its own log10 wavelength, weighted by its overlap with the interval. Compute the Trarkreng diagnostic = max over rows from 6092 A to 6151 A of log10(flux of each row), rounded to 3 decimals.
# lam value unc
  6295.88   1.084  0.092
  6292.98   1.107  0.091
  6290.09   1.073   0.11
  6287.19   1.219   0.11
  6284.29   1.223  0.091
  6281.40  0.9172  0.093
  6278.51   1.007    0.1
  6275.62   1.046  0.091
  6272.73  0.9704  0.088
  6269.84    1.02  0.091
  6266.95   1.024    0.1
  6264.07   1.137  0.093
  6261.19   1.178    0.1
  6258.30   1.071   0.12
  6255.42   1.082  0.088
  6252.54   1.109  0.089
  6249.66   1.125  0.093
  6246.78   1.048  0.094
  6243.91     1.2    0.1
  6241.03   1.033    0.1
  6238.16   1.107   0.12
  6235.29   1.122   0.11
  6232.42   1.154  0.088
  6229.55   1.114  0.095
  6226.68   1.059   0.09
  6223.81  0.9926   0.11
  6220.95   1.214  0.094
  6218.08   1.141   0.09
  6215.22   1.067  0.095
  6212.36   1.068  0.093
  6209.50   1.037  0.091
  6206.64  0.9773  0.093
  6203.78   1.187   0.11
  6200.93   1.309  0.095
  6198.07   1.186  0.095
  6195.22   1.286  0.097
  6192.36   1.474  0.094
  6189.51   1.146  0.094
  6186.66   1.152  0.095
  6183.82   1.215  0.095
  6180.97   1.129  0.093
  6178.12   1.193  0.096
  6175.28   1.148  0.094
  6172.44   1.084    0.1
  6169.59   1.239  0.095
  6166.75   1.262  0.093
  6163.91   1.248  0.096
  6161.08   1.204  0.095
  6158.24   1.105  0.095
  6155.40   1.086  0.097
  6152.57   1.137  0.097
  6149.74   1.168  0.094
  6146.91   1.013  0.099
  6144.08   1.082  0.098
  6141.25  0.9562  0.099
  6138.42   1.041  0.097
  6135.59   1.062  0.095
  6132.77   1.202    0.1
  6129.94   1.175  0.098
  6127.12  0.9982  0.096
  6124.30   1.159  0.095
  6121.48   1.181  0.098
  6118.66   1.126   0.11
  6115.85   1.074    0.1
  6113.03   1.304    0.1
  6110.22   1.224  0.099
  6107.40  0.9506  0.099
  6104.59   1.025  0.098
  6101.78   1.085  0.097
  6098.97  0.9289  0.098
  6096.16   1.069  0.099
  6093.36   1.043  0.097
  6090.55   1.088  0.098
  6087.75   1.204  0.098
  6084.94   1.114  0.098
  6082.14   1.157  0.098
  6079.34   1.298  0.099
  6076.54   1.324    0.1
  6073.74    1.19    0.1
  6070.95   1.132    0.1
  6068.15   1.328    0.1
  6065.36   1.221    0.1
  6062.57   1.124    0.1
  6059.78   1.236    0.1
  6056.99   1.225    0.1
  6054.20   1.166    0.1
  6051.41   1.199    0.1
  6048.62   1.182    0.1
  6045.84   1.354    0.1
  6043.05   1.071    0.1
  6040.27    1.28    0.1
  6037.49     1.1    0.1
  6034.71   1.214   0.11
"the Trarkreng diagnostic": 0.115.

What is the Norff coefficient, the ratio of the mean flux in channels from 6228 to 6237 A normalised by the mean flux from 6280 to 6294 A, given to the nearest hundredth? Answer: 1.02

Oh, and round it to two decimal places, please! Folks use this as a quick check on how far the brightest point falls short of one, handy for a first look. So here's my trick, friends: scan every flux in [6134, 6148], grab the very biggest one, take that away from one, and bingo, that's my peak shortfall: -0.08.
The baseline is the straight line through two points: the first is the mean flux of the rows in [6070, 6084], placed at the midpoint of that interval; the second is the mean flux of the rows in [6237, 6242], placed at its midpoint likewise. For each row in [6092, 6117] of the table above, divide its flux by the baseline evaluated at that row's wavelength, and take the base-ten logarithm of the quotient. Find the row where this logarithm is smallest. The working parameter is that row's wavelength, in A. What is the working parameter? 6098.97 A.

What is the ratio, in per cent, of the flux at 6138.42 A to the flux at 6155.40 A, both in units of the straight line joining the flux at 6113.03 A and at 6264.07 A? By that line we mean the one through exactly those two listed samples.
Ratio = 94.4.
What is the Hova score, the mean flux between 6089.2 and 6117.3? 1.08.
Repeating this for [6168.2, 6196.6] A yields 1.21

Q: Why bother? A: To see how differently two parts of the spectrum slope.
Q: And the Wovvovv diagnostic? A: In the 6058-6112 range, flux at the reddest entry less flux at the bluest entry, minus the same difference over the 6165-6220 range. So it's 0.11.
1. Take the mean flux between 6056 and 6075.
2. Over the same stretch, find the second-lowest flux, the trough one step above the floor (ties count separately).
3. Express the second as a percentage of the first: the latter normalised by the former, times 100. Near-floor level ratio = 93.7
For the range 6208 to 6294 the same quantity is 89.1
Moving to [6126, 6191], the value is 88.1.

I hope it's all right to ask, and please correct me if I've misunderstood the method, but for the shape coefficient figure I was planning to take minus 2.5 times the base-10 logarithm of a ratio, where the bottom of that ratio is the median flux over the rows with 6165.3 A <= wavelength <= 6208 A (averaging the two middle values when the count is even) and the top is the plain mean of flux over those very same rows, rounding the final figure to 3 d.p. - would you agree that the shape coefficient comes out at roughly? -0.011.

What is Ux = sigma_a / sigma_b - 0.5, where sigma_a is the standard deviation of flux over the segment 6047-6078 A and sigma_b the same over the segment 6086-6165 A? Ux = 0.2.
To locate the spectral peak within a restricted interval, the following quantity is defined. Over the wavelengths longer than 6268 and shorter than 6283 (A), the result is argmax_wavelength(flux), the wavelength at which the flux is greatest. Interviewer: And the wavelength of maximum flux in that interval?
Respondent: 6275.62 A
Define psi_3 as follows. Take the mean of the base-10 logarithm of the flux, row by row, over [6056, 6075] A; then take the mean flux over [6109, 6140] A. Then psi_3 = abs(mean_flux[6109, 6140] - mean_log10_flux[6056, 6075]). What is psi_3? 1.06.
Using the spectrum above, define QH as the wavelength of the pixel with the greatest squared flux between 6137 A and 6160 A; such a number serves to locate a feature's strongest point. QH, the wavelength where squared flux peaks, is 6149.74 A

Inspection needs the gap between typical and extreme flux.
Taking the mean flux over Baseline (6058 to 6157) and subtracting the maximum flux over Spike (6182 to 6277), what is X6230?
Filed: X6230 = -0.35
